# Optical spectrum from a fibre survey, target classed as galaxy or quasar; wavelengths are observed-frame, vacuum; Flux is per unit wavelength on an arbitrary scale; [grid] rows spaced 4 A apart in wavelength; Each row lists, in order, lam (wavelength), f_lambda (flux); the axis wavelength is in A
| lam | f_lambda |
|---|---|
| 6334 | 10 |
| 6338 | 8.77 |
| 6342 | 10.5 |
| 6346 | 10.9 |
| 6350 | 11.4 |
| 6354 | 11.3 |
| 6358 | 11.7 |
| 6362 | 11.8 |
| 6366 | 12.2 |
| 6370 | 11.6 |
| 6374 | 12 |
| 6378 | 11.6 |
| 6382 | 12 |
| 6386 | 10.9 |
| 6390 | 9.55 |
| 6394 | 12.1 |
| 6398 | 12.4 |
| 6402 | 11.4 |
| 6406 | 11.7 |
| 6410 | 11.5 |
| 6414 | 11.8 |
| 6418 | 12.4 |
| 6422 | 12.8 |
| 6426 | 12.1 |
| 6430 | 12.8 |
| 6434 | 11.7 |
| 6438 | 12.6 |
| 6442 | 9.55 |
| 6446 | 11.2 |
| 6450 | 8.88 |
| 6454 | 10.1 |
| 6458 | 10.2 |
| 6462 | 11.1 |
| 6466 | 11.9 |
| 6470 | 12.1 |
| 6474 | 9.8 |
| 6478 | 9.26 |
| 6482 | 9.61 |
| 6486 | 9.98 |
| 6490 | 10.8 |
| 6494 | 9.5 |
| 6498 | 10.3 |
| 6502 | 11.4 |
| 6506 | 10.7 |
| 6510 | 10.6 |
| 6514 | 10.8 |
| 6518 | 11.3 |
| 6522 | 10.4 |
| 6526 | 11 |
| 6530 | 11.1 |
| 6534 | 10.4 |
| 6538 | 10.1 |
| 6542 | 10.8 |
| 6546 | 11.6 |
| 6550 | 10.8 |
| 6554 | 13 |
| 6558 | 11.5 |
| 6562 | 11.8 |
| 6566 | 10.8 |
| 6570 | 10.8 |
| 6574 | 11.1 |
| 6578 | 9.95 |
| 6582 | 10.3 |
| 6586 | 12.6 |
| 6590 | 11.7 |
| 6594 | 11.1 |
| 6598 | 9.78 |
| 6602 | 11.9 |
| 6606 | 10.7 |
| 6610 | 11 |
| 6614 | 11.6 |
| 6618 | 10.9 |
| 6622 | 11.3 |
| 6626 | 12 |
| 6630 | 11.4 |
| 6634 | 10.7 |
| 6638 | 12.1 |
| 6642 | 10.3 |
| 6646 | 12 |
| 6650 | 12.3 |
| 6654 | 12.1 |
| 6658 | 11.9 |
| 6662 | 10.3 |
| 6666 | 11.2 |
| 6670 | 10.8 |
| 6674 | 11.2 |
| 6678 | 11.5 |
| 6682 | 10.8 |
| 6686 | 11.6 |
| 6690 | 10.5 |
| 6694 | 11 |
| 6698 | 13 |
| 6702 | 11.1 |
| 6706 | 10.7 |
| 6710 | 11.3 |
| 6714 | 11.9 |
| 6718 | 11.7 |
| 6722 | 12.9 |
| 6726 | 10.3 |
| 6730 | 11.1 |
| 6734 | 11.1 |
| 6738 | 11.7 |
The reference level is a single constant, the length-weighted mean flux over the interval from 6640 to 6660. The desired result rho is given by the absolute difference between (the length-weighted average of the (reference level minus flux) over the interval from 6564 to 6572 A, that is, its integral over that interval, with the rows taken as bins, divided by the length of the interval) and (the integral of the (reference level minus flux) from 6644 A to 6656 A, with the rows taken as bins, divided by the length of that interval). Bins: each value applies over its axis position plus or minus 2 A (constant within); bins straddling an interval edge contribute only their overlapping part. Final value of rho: 1.3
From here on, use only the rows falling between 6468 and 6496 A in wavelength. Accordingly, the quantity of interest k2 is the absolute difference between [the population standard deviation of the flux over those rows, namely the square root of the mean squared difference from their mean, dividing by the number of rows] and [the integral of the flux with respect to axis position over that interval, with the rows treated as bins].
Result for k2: 283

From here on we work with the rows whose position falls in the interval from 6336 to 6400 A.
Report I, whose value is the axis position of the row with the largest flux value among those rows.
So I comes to 6398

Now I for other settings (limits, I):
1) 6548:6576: 6554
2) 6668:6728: 6698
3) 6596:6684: 6650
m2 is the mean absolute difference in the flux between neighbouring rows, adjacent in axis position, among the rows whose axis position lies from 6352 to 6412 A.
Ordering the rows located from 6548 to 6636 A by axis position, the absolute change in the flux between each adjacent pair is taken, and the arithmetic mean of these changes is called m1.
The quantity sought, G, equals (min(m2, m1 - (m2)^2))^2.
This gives 0.21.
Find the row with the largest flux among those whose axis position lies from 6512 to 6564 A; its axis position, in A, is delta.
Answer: 6554 A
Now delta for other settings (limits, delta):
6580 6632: 6586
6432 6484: 6438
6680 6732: 6698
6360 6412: 6398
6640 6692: 6650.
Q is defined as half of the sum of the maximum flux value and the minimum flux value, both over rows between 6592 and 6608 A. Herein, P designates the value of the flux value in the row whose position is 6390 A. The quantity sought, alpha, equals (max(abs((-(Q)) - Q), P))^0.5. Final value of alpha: 4.66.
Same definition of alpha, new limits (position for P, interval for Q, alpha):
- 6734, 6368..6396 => 4.65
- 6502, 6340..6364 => 4.72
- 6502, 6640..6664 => 4.75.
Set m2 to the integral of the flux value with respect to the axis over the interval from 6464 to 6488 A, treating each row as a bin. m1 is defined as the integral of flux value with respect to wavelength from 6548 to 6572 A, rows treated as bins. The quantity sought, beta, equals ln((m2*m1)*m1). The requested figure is 16.8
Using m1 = 275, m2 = 251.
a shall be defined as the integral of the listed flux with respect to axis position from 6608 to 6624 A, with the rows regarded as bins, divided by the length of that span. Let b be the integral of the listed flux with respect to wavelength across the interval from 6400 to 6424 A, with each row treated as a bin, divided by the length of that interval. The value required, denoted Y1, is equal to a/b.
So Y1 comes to 0.94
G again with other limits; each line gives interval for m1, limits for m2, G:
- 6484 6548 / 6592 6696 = 0.00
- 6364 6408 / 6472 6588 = 0.08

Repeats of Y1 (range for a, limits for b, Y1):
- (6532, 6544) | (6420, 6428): 0.84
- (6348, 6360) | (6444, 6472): 1.06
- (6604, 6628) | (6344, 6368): 0.97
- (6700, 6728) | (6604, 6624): 1.03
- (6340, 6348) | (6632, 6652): 0.93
